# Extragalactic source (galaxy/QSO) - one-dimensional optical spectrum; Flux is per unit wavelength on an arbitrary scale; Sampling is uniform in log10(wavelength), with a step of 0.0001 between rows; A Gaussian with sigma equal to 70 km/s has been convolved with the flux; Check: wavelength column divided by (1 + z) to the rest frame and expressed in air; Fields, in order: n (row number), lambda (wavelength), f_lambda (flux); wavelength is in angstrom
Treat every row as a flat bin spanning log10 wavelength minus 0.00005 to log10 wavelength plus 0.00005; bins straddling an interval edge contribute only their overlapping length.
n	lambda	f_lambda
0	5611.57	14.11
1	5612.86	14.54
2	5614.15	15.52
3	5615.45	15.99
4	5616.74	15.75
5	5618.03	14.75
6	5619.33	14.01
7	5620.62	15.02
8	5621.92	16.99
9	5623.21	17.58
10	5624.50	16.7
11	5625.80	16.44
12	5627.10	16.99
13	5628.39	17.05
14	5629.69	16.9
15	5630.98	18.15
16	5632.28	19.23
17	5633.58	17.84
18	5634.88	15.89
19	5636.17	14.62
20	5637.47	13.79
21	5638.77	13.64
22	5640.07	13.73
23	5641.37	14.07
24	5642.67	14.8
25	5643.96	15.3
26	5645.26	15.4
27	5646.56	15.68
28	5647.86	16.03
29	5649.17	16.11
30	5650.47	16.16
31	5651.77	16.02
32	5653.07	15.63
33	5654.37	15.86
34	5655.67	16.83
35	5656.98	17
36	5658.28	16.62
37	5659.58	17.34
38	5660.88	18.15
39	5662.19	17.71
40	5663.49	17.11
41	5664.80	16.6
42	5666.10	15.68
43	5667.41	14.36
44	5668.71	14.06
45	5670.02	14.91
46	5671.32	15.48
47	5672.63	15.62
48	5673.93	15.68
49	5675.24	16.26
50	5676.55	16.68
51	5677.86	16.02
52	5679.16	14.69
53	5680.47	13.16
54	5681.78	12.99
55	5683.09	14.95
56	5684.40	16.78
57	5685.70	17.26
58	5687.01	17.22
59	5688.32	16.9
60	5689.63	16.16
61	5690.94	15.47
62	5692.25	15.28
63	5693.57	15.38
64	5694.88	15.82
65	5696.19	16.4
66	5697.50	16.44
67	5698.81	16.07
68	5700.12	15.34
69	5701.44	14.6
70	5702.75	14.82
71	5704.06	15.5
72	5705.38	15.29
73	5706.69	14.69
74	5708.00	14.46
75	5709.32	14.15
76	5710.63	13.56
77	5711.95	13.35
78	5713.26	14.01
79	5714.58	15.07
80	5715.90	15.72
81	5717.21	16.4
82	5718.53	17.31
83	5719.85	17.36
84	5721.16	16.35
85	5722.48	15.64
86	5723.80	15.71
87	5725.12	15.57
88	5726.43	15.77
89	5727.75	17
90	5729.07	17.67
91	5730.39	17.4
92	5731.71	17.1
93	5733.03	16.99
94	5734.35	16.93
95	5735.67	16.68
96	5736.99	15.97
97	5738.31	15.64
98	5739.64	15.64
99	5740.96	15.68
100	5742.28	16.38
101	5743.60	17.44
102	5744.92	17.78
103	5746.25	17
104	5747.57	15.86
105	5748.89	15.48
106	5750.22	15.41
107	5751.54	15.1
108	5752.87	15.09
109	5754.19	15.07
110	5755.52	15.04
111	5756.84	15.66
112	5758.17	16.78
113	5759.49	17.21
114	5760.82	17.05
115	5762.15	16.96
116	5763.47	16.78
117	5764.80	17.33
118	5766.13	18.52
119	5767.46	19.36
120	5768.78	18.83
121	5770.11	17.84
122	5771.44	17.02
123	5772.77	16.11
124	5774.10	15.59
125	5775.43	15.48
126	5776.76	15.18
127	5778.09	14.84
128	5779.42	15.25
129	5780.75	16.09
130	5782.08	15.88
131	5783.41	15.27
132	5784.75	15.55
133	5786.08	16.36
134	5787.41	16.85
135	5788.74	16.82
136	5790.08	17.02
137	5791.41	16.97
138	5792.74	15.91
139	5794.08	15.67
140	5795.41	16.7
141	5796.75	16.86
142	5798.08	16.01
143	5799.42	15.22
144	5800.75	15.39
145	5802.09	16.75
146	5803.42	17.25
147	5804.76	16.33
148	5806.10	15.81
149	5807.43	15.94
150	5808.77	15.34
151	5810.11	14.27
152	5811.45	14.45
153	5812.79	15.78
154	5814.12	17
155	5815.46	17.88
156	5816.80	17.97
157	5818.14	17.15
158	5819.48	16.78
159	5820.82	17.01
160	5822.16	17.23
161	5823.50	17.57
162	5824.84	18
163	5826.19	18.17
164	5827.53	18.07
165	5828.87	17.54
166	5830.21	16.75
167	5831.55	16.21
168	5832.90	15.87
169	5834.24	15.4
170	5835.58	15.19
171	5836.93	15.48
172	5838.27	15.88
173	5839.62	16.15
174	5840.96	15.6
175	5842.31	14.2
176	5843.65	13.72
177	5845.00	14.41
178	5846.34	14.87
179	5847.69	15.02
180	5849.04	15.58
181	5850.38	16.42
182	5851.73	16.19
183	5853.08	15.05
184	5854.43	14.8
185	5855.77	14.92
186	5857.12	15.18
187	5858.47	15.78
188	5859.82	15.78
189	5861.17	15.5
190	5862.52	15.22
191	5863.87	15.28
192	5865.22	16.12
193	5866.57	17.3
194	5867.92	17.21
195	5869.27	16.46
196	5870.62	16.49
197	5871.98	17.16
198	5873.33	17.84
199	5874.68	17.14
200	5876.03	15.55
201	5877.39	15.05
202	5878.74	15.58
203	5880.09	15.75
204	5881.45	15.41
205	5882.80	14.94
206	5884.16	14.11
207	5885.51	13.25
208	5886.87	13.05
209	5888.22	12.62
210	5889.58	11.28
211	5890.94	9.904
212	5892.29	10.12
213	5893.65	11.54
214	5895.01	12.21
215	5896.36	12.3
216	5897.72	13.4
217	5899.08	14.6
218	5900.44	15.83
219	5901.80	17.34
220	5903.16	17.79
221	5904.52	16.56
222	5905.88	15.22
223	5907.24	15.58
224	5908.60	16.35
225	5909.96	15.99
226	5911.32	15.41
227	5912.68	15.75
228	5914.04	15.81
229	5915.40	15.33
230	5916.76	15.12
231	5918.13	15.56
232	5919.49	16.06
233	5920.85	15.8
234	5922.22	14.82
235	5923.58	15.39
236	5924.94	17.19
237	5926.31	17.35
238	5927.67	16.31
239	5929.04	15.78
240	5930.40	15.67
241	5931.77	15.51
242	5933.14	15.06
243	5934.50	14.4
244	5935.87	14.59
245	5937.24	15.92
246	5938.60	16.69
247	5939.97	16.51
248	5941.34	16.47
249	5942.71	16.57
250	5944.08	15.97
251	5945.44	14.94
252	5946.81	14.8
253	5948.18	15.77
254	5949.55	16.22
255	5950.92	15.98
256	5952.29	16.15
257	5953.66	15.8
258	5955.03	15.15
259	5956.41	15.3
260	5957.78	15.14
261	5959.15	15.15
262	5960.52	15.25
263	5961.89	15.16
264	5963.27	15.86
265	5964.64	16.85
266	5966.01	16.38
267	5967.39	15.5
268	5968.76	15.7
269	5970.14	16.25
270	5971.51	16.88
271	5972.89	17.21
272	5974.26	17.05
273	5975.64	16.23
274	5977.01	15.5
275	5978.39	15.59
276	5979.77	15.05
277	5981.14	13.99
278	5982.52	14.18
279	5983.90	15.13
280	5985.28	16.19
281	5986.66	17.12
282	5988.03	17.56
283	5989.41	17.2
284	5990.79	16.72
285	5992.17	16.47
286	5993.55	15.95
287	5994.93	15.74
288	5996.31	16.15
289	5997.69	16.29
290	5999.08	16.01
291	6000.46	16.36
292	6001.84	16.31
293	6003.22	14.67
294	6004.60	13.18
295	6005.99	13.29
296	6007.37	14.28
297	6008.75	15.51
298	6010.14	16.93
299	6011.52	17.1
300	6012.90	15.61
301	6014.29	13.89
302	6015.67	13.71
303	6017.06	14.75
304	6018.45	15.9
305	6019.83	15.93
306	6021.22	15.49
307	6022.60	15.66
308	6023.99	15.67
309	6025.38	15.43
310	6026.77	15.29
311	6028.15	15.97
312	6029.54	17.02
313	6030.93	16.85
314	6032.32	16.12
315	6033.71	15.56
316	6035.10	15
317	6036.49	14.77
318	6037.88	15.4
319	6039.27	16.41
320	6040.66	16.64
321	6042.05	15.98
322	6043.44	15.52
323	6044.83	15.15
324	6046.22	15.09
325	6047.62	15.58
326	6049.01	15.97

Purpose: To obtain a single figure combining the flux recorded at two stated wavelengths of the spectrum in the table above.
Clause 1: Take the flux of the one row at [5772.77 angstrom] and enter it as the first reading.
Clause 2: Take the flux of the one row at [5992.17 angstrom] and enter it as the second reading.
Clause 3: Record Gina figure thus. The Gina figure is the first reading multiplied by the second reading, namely 265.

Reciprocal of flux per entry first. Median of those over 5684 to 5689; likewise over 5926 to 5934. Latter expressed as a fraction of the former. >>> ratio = 1.08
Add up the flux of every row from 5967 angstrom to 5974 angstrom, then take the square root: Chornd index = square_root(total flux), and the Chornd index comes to 9.0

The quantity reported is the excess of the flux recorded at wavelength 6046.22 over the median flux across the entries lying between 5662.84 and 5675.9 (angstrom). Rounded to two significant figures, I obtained -0.56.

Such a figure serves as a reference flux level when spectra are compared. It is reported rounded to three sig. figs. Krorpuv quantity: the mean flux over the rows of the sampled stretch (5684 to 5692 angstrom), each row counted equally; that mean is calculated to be 16.6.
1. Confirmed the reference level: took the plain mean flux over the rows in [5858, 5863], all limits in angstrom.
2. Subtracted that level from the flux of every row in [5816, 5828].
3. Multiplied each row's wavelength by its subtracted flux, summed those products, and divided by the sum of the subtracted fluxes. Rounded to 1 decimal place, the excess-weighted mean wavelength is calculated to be 5822.6 angstrom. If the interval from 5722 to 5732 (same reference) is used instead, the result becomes 5729.5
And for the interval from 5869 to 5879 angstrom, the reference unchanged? 5872.1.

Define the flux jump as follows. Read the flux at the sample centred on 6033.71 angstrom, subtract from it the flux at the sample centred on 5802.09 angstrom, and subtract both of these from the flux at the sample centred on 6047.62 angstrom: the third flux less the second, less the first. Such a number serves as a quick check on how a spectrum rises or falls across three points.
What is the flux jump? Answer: -16.7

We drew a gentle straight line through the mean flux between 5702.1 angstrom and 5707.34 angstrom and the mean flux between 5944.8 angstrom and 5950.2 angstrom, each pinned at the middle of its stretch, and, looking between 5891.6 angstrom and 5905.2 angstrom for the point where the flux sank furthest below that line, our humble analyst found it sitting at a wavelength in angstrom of 5892.29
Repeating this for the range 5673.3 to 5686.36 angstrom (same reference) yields 5681.78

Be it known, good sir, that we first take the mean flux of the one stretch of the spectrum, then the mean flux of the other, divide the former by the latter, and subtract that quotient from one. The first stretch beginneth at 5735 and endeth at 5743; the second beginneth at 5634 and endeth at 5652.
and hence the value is -0.060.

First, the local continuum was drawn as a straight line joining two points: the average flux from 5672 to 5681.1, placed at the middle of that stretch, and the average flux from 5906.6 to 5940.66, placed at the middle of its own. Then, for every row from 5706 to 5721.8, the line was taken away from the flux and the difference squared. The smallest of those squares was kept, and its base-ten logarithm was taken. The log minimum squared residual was -1.3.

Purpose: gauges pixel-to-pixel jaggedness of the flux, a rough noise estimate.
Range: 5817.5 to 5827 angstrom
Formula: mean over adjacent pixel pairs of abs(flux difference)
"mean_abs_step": 0.29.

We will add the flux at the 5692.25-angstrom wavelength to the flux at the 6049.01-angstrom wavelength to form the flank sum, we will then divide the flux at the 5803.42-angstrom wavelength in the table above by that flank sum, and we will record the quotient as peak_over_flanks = 0.55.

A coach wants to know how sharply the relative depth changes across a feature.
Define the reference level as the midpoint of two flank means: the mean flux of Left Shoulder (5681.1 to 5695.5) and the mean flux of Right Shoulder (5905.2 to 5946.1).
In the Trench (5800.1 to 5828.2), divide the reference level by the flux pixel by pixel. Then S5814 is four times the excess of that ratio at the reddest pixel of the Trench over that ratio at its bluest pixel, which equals -0.6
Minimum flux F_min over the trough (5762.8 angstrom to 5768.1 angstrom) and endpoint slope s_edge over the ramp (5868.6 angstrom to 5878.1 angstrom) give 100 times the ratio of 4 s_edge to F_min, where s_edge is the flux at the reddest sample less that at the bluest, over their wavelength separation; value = -4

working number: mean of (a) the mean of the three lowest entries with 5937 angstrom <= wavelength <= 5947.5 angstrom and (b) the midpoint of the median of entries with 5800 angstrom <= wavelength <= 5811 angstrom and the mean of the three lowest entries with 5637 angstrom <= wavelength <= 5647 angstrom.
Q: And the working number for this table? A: 15.0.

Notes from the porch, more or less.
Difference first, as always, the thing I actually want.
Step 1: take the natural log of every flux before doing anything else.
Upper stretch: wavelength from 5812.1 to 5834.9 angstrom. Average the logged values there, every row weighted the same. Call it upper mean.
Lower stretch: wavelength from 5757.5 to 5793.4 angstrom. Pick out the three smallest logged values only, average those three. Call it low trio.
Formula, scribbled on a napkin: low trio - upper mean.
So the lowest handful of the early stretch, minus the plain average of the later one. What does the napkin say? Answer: -0.123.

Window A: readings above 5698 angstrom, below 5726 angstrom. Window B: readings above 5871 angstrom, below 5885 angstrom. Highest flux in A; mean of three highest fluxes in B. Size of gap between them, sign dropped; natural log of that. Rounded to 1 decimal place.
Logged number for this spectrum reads -3.9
